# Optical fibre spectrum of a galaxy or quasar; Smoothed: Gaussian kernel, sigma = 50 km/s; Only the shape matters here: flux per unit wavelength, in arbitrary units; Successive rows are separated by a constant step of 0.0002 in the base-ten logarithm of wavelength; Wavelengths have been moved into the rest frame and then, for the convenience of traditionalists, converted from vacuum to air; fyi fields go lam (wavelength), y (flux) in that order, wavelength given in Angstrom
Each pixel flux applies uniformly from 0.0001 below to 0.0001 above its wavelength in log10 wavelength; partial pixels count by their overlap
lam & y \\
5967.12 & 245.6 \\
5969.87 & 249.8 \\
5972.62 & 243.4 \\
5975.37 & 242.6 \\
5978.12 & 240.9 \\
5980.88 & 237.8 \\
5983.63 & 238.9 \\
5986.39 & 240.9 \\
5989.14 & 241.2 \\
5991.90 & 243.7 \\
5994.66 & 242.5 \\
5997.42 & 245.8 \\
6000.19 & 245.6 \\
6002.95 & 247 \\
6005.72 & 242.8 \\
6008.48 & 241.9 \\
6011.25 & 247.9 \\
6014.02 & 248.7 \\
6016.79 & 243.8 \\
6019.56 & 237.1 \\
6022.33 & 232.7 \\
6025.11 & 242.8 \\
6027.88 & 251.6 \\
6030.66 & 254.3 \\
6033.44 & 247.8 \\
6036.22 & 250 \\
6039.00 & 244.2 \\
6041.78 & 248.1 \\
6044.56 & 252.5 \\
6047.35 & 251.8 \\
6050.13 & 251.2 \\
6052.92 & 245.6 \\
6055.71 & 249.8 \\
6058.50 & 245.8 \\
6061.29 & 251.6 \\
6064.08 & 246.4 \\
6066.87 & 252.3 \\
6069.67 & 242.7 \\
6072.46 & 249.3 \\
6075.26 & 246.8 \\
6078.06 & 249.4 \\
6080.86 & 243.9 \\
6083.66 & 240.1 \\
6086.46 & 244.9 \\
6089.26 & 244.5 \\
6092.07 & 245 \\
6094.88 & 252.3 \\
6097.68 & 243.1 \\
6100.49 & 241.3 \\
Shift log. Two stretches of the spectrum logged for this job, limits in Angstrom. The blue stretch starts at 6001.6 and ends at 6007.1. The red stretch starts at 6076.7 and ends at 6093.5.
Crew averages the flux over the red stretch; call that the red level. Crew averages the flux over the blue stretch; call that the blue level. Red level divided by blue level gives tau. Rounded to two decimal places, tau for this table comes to 1.00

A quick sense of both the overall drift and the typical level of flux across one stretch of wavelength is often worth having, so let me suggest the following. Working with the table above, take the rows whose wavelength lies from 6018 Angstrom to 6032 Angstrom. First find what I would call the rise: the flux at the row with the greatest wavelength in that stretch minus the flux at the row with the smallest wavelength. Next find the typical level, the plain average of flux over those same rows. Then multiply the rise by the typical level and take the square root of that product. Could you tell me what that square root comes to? 65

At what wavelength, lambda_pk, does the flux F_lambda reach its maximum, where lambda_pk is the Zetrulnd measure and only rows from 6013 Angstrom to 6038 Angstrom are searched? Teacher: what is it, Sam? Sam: 6030.66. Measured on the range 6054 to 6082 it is 6066.87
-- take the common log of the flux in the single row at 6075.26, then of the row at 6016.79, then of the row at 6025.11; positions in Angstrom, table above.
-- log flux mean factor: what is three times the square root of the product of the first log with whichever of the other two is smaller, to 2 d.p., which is 7.17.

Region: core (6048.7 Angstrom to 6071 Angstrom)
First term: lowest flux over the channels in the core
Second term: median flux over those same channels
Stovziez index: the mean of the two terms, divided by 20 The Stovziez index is 12.27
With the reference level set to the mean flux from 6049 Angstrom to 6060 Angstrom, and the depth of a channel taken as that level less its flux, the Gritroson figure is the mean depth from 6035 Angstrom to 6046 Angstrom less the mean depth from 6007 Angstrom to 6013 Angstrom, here -4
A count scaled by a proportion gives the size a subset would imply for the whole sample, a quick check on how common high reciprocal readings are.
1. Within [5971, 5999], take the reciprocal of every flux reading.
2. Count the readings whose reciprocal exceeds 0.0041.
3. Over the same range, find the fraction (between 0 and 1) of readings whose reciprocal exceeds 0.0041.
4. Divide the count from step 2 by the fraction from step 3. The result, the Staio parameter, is 10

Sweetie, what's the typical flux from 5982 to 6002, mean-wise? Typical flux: 243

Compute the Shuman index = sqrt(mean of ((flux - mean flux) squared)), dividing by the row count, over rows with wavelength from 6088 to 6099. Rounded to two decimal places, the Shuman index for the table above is 3.58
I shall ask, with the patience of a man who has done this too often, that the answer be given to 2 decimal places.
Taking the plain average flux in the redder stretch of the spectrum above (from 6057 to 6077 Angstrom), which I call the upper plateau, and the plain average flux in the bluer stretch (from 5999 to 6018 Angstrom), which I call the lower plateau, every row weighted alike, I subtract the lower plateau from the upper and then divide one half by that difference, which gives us 0.20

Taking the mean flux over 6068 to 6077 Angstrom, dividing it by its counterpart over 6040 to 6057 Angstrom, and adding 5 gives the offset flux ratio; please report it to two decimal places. 5.99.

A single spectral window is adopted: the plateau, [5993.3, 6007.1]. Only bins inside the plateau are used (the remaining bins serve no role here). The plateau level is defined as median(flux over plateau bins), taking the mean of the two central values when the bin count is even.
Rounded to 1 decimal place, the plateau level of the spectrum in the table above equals 245.6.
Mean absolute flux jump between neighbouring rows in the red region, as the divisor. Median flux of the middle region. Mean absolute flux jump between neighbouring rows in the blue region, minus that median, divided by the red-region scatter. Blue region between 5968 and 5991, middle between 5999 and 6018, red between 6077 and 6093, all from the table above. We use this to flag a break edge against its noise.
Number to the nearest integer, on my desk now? -81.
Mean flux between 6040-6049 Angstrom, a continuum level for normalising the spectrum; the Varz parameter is 251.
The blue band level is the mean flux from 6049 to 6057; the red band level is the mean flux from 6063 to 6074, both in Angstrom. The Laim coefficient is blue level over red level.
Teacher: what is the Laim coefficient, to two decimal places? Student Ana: 1.00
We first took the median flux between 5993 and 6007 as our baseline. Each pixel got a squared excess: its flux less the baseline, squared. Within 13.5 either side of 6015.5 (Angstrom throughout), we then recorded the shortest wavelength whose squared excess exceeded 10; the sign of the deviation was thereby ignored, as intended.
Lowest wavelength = 6008.48 Angstrom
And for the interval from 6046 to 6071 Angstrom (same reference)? 6047.35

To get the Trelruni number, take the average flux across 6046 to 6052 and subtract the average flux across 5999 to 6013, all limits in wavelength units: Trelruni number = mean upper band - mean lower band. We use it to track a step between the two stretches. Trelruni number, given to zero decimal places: 6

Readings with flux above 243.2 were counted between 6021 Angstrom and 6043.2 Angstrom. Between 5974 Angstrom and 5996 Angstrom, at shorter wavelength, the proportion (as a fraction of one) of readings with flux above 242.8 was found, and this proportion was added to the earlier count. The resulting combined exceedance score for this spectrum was 6.1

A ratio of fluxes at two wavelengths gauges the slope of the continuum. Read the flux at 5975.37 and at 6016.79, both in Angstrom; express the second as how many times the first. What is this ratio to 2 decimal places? 1.00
